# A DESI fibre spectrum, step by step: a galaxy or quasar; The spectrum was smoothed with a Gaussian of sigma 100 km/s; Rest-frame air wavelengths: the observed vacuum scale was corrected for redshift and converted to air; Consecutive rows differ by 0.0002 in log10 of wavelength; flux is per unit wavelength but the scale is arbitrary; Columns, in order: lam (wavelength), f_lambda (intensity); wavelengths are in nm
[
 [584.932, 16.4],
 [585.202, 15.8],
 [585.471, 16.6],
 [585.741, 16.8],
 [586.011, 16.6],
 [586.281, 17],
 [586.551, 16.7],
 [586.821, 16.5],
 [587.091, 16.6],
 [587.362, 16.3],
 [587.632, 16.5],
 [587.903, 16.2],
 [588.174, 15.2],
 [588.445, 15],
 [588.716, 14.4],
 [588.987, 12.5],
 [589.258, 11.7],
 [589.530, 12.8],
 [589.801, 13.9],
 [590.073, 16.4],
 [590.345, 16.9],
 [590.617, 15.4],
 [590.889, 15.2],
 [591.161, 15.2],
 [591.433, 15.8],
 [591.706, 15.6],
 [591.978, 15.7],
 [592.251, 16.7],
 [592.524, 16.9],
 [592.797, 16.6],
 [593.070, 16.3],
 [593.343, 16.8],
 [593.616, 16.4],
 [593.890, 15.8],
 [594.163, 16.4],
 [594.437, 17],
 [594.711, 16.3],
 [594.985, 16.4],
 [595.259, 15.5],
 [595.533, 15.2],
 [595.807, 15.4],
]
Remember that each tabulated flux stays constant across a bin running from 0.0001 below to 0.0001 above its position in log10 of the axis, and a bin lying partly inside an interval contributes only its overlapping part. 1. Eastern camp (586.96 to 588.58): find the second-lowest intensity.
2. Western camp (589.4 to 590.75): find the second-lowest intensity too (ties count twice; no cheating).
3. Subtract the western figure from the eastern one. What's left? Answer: 1.3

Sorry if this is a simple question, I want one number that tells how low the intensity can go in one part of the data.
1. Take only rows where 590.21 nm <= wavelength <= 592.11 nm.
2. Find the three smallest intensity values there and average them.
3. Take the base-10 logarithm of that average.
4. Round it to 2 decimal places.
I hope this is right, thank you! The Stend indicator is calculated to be 1.18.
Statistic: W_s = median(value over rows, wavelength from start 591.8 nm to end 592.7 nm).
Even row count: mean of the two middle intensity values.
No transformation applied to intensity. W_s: 16.7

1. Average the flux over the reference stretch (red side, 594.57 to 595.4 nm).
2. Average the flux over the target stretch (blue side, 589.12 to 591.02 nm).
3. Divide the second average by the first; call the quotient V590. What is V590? 0.91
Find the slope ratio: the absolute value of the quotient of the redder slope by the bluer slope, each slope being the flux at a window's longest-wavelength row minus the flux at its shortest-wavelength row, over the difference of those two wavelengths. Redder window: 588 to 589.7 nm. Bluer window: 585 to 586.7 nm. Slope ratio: 2.7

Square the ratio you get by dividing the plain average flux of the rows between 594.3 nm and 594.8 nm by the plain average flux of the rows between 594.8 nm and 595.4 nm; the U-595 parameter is 1.09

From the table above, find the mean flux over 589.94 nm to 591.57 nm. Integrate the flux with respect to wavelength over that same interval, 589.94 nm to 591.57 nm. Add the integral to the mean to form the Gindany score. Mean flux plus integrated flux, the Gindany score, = 41.6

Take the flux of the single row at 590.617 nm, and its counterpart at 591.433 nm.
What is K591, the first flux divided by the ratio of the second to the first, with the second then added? 30.81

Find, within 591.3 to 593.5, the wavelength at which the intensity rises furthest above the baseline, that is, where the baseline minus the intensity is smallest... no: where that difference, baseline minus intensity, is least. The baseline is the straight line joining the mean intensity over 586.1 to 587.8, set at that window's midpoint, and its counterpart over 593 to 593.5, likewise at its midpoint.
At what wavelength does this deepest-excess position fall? 592.524 nm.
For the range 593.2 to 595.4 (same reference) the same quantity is 594.437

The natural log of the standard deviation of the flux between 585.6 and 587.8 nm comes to -1.6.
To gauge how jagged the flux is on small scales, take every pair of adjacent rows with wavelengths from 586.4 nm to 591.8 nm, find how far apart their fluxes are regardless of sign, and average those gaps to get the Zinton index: 0.70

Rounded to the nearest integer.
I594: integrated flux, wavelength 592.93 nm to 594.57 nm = 27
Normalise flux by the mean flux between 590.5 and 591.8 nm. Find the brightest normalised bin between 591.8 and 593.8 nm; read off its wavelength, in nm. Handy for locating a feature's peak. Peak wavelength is 592.524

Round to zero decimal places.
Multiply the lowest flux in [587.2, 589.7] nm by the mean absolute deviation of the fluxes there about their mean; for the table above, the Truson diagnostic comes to 17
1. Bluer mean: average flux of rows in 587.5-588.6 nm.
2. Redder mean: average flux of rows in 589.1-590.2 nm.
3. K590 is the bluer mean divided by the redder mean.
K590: 1.1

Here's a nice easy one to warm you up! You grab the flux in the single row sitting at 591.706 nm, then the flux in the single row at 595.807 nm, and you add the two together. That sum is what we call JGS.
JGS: 31.0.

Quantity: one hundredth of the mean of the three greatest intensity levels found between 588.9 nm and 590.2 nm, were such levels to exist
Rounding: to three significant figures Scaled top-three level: 0.144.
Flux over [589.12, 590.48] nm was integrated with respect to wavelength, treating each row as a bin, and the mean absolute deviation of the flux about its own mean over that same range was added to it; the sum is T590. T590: 21.3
